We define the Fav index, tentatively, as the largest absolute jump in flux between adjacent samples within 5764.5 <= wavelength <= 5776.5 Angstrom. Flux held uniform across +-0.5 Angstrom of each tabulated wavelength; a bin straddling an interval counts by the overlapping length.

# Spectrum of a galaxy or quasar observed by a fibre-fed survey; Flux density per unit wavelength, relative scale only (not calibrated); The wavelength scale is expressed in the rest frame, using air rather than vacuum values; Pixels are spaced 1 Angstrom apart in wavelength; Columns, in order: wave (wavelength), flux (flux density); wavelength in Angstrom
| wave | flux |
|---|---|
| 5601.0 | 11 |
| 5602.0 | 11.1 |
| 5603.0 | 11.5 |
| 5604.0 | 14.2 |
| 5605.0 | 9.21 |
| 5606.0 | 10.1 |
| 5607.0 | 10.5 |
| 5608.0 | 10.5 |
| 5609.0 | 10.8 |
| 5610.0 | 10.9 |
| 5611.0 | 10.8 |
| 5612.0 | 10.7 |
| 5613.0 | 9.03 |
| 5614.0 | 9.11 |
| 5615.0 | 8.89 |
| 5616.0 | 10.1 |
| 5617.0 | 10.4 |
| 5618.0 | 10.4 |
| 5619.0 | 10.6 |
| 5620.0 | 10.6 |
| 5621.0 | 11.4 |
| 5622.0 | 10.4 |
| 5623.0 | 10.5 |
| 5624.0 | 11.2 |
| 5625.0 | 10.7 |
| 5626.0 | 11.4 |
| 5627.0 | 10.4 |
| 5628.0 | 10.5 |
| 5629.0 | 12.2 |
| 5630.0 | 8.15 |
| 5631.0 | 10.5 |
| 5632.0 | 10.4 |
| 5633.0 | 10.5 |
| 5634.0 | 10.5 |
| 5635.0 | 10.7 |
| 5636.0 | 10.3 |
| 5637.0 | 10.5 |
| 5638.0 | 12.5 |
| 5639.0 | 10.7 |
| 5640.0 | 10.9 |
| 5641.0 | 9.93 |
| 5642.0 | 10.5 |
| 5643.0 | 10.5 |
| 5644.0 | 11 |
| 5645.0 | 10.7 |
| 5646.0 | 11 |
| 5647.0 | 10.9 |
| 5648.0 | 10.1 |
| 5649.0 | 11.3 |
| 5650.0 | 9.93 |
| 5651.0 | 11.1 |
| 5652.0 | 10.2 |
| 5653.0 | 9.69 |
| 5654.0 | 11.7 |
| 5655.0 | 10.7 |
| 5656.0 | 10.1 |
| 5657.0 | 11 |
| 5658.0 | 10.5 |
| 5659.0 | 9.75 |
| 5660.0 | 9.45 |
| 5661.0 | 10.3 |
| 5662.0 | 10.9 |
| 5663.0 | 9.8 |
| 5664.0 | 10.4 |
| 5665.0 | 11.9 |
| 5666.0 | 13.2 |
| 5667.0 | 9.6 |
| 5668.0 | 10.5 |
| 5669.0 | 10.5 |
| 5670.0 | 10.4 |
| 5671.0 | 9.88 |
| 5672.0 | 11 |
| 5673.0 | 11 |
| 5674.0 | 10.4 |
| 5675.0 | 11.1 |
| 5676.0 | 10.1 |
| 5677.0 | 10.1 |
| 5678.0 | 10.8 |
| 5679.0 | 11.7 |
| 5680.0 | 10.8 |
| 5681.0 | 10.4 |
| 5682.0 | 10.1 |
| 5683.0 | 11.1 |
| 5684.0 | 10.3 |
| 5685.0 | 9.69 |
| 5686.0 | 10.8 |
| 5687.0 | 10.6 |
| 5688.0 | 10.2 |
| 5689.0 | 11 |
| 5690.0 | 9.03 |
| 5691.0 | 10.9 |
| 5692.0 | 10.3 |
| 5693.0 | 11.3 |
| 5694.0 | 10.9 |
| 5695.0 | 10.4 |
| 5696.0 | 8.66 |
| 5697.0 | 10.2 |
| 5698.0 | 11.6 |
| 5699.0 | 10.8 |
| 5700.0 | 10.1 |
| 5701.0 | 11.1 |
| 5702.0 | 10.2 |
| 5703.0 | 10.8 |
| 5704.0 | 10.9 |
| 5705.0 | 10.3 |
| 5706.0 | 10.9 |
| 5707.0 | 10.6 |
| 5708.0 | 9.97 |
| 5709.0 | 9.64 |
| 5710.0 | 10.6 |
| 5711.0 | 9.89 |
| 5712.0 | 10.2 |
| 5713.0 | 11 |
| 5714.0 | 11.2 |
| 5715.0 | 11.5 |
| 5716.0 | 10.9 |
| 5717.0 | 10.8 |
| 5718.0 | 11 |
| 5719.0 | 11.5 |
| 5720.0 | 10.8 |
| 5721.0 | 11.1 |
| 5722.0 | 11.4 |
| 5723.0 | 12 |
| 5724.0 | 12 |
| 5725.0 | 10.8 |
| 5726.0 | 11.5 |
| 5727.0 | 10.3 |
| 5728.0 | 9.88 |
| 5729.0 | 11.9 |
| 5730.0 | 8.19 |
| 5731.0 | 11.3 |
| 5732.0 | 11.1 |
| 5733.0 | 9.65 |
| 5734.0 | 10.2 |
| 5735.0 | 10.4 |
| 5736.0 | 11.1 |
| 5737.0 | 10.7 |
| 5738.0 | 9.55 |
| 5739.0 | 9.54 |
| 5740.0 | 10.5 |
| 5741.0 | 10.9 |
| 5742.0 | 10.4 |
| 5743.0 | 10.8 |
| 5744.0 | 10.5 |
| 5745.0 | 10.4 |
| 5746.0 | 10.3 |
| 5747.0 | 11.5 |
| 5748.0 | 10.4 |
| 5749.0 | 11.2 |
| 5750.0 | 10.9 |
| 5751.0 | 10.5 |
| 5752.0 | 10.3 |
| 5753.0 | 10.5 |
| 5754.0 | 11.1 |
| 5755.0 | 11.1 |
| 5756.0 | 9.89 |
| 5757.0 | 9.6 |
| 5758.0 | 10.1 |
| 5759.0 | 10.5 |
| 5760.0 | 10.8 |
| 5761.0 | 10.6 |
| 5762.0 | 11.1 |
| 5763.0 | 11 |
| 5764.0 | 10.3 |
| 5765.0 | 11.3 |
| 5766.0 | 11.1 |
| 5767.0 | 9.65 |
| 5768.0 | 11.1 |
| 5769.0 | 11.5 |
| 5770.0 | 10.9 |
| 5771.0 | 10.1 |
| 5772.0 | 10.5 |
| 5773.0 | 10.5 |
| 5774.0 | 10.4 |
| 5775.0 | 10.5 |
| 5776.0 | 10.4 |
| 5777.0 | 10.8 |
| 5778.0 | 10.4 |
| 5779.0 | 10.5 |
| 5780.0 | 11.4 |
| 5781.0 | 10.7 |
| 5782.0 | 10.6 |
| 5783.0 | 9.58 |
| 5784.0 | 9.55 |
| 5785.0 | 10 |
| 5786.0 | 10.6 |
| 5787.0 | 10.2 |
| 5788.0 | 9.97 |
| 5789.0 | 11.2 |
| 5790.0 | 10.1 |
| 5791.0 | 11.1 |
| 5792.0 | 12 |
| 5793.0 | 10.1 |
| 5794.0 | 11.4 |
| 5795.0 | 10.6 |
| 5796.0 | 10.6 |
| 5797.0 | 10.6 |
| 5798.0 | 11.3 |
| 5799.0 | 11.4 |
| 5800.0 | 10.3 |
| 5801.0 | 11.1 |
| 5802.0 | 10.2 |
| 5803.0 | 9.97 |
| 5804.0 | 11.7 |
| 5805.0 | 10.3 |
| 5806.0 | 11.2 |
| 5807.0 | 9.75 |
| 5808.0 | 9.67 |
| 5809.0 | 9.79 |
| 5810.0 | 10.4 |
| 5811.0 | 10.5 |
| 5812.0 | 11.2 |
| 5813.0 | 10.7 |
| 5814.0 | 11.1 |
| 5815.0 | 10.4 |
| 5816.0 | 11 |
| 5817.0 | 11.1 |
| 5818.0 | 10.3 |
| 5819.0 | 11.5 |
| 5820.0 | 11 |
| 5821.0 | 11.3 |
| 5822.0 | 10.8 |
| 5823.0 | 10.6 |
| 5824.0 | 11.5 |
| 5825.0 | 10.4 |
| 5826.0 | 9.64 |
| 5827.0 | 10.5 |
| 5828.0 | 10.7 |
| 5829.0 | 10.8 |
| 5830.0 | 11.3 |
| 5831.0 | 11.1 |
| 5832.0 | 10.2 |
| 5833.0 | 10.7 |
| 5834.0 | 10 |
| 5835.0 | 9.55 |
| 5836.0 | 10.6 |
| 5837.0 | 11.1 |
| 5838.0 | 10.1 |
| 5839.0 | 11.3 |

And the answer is 1.45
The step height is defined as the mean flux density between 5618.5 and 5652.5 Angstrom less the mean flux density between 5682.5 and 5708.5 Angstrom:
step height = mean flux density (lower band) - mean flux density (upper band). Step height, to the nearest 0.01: 0.18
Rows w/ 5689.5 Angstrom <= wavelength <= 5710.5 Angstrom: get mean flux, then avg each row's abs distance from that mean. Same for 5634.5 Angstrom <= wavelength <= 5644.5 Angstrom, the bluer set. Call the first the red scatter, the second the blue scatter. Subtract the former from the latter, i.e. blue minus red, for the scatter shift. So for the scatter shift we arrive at -0.10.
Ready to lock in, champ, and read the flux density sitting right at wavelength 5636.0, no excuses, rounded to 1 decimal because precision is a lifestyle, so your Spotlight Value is 10.3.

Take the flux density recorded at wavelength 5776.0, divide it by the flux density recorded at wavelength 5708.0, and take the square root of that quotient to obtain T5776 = 1.02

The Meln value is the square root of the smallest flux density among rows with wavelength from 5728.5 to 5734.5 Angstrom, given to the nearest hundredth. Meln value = 2.86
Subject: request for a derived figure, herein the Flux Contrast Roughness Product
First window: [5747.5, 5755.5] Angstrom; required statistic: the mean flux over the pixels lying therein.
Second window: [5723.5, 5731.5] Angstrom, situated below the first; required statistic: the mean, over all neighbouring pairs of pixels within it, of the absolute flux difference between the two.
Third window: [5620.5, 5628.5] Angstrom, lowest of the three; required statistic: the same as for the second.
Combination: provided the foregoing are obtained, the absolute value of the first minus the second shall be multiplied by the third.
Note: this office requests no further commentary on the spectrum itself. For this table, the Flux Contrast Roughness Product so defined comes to 5.26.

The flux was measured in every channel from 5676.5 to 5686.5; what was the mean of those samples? 10.6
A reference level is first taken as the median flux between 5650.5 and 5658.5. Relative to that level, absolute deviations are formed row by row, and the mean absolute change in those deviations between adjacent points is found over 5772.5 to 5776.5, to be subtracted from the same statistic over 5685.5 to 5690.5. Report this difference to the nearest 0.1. 0.3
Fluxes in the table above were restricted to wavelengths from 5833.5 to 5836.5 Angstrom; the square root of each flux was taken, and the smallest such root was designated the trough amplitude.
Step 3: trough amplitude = 3.09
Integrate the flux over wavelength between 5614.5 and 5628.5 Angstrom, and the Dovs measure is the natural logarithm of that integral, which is 4.994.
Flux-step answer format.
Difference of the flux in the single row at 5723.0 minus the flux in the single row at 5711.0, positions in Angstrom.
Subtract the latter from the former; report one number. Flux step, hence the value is 2.1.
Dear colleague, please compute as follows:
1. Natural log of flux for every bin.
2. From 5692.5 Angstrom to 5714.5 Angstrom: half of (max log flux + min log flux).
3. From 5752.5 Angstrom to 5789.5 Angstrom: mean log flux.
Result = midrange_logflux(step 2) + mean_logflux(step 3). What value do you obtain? 4.659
